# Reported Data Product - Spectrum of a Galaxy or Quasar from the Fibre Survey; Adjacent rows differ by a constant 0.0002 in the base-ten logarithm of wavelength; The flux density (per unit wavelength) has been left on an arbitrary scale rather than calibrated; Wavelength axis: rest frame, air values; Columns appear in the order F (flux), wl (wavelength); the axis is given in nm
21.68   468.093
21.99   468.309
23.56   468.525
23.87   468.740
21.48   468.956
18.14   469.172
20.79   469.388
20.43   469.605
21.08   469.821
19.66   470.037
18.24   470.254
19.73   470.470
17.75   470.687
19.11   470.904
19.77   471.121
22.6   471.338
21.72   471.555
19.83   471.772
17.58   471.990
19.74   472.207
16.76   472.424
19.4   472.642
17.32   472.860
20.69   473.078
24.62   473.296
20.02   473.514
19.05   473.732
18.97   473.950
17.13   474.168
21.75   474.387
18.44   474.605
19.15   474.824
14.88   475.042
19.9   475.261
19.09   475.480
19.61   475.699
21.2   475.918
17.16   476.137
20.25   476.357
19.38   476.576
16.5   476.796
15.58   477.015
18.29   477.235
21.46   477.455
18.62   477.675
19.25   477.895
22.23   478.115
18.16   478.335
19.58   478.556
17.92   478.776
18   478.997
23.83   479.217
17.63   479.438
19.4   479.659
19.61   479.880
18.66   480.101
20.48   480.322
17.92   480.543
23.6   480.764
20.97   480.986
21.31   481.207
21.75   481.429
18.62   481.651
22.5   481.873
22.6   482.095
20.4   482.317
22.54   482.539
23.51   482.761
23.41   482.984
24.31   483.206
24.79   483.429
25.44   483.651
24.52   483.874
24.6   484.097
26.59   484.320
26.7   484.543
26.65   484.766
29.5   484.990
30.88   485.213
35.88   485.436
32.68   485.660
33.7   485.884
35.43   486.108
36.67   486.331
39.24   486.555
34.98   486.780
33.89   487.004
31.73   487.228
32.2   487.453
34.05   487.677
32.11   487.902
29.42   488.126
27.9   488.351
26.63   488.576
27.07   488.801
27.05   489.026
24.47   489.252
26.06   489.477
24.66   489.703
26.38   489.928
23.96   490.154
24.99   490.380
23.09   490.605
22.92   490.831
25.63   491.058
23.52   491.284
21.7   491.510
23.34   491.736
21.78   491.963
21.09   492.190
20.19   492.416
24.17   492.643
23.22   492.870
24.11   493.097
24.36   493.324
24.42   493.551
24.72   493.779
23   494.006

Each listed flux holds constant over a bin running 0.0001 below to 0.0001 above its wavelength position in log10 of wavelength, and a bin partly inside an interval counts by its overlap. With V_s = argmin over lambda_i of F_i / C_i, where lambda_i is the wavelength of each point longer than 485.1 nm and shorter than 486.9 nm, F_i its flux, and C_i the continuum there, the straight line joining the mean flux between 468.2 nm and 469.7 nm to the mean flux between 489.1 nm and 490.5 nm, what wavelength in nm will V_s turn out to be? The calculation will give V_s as 485.213 nm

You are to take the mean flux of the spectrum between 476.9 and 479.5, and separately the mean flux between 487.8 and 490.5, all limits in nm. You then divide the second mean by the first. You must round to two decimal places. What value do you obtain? 1.39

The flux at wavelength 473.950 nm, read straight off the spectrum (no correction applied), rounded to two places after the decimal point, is 18.97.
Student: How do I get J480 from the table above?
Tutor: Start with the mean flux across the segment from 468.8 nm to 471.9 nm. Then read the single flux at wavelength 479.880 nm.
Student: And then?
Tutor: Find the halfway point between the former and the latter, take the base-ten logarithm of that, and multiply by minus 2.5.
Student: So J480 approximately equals -3.24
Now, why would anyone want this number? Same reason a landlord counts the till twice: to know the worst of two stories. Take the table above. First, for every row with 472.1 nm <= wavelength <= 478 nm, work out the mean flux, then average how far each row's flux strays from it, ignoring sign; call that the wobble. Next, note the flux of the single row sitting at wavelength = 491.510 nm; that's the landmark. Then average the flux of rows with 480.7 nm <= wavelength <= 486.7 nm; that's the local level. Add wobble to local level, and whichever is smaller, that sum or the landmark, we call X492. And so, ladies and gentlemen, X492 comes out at 21.7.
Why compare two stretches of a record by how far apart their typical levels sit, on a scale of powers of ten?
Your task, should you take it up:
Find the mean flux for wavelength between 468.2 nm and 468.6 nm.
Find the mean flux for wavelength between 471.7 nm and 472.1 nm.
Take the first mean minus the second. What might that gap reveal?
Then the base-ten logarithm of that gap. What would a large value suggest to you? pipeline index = 0.6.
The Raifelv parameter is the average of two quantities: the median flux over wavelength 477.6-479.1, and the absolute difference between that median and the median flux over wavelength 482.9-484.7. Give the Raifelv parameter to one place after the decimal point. 12.3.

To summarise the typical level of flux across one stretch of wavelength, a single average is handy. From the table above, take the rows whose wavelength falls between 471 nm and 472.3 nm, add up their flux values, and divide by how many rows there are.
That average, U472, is 20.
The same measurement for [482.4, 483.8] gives 24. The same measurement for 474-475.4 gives 19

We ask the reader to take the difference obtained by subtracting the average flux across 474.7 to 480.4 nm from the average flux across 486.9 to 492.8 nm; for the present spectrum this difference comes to 7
